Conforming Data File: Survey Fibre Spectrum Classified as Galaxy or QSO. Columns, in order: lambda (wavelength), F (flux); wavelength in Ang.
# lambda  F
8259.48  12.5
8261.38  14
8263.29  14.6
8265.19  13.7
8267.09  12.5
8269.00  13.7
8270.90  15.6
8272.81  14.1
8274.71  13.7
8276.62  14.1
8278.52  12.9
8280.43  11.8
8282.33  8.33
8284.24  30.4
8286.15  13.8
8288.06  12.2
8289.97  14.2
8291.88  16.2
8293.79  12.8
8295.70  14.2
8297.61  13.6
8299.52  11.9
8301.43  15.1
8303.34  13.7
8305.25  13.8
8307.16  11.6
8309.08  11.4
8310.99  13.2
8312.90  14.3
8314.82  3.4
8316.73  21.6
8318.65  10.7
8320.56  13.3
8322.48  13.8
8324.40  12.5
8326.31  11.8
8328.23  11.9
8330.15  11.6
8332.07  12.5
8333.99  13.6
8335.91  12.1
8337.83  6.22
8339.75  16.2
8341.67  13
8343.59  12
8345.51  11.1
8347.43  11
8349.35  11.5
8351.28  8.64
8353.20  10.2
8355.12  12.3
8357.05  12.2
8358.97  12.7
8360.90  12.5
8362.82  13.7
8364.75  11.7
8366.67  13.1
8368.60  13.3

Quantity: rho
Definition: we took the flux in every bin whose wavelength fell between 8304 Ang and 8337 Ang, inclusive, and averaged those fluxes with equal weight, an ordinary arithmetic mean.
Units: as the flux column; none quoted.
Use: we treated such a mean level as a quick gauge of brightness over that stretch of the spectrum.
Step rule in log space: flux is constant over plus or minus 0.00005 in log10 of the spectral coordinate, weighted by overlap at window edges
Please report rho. 12.5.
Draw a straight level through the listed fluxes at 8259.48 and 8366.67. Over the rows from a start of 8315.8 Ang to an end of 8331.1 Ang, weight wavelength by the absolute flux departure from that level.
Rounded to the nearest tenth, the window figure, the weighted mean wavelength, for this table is 8320.0 Ang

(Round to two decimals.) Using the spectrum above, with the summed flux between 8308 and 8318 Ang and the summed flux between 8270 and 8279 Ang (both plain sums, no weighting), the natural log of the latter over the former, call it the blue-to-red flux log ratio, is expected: 0.10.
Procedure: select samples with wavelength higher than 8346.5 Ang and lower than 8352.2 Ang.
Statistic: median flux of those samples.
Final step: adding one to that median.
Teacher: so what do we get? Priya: 12.0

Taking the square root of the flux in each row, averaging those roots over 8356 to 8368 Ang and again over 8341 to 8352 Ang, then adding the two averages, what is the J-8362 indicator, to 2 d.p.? 6.90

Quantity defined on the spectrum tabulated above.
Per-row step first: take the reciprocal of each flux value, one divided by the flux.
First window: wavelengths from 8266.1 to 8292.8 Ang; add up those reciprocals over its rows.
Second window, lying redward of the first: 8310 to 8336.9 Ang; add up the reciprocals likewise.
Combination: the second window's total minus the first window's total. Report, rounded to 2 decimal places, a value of 0.26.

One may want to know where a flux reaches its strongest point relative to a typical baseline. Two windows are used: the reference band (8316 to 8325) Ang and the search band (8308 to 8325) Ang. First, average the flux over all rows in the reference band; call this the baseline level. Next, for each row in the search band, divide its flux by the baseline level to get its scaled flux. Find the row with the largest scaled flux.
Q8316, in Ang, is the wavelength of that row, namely 8316.73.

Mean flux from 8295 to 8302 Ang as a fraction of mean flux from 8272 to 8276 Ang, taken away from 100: 99.0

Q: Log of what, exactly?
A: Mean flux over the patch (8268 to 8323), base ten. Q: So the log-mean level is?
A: 1.14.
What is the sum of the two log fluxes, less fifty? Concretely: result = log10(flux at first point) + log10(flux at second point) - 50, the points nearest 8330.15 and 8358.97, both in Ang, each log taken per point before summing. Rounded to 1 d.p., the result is -47.8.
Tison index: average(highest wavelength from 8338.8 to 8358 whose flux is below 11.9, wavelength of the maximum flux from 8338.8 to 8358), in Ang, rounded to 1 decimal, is 8346.5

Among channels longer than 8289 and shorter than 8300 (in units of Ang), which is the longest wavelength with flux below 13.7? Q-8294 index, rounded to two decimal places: 8299.52 Ang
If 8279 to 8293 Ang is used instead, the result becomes 8288.06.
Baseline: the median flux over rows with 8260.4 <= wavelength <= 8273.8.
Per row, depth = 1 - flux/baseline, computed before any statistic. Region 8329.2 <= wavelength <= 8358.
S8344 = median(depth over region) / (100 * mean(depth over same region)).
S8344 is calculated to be 0.008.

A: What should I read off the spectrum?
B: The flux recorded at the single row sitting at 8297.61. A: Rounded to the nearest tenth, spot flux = 13.6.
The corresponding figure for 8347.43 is 11.0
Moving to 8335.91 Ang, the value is 12.1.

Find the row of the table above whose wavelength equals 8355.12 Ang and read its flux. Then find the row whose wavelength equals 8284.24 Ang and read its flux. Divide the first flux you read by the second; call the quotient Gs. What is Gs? 0.40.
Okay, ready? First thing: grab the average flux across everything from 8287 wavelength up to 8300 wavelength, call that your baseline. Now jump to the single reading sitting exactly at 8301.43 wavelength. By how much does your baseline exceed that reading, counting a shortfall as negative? -1.5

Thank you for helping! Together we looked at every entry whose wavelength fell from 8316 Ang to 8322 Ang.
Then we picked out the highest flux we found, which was 21.6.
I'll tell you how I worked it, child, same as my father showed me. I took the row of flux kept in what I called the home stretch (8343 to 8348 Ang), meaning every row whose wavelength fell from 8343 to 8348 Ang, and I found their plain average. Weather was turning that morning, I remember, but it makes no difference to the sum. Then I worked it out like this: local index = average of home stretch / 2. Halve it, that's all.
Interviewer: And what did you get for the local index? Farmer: 5.68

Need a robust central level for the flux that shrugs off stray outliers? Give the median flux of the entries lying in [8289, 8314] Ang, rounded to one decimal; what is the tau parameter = 13.7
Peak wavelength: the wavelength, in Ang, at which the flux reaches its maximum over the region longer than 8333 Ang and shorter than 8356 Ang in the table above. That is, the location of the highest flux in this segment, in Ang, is 8339.75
